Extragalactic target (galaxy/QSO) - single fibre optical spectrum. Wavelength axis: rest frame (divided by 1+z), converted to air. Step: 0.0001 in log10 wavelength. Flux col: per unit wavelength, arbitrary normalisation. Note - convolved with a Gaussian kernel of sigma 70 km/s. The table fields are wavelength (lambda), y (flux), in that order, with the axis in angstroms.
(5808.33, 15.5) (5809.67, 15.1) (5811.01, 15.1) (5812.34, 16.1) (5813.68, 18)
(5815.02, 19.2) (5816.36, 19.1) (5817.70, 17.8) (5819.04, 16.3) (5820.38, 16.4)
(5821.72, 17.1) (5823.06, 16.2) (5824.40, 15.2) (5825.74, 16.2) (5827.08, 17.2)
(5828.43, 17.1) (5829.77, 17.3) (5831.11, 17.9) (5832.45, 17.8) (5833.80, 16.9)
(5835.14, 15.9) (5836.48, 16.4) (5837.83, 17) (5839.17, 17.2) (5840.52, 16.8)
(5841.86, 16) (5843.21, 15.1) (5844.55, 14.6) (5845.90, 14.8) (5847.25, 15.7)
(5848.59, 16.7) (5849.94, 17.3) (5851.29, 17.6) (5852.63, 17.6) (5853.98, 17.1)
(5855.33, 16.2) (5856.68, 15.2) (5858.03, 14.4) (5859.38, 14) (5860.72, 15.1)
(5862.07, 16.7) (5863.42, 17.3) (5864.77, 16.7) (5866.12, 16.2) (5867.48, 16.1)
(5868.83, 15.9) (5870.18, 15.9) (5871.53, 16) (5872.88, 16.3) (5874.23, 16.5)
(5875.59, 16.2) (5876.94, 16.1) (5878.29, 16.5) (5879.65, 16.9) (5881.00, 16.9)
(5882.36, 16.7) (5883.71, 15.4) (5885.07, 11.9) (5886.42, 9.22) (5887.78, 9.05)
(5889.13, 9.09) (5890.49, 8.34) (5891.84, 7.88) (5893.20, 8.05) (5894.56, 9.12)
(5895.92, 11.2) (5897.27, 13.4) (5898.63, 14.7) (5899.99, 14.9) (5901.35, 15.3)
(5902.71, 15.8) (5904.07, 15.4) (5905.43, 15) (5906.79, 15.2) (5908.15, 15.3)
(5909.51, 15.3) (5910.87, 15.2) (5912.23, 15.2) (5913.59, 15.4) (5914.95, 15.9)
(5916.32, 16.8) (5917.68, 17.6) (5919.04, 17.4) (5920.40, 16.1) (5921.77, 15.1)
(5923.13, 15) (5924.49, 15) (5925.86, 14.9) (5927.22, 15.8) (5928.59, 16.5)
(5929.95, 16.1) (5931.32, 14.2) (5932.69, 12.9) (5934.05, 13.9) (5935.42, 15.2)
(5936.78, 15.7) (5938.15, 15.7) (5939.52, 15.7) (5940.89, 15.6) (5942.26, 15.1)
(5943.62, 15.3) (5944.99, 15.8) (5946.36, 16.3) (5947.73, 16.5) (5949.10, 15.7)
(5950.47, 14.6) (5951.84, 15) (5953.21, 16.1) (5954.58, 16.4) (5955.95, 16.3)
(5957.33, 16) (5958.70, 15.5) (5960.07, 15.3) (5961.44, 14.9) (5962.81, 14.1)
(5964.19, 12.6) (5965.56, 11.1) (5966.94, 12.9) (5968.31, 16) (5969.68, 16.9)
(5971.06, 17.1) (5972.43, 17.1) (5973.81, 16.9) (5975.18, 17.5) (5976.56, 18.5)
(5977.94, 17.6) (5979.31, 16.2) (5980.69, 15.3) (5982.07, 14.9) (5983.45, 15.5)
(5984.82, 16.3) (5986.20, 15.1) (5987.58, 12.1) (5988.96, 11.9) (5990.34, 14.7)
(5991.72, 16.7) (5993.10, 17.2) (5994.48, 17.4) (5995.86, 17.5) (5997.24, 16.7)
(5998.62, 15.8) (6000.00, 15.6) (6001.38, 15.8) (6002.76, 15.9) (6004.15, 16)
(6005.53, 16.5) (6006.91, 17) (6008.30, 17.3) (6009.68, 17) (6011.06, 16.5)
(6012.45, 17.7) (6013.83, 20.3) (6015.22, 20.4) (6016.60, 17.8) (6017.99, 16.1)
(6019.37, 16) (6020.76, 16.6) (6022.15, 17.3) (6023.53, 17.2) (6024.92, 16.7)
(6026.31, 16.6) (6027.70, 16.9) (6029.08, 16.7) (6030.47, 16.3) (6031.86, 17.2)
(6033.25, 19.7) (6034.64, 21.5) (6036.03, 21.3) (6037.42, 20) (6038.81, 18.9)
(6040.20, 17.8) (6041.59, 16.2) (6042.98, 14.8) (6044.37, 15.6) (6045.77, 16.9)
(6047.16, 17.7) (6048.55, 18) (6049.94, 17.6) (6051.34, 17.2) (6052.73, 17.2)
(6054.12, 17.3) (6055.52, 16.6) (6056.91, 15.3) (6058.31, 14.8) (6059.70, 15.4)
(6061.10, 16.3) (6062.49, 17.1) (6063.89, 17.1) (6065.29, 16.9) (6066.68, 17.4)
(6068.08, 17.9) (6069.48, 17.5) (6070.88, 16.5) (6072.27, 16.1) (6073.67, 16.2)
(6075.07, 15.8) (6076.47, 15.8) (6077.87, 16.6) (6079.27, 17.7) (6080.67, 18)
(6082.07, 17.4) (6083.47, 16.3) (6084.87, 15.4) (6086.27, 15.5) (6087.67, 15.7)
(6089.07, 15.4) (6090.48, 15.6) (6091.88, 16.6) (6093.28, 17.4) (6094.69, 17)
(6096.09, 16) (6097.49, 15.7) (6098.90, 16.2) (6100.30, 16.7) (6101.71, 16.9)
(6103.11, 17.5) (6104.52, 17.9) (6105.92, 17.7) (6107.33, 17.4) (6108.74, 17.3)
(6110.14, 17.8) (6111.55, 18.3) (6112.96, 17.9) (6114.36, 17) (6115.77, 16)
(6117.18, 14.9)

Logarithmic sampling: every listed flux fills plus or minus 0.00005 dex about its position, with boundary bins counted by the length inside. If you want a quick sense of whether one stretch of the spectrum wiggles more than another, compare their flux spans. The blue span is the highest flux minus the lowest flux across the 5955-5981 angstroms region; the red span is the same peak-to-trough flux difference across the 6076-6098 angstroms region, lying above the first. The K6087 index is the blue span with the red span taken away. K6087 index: 5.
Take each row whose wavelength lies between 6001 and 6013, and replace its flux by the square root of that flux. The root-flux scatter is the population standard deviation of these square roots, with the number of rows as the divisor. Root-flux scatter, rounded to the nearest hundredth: 0.08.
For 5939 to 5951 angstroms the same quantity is 0.07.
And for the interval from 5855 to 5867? 0.13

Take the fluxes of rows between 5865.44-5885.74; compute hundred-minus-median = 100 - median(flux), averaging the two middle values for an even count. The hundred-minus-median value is 83.80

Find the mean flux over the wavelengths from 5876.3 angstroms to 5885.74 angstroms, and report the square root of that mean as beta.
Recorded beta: 3.97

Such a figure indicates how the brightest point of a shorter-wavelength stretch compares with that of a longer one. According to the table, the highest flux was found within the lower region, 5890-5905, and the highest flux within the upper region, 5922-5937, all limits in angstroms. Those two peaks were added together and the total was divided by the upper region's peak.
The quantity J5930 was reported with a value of 1.96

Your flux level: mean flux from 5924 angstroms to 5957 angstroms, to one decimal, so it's 15.4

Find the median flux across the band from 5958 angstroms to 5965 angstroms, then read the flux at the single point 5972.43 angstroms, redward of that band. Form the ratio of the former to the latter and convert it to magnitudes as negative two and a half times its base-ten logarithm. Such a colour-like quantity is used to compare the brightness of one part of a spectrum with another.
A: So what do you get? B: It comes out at 0.15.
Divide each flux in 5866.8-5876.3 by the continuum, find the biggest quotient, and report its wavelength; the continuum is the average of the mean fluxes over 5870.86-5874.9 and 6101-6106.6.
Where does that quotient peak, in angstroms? 5874.23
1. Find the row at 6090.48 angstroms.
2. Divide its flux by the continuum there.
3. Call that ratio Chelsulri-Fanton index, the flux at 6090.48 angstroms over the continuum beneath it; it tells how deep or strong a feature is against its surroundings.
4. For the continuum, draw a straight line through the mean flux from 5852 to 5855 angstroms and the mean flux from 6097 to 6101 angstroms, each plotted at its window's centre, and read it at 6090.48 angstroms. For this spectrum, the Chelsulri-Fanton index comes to 0.96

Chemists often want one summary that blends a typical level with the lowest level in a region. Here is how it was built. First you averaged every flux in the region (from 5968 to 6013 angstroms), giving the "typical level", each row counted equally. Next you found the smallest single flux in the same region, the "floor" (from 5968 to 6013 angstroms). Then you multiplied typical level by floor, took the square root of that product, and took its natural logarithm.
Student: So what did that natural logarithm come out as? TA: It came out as 2.63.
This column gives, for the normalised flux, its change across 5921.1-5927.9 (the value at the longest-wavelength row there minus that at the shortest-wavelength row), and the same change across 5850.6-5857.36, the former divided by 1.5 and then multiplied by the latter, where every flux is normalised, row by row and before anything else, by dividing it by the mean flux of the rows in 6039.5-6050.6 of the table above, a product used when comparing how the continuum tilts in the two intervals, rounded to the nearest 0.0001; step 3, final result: -0.0040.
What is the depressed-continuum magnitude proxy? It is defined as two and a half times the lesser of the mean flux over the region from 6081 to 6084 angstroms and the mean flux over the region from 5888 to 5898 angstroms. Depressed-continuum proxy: 24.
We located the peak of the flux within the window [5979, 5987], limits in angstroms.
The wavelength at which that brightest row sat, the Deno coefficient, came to 5984.82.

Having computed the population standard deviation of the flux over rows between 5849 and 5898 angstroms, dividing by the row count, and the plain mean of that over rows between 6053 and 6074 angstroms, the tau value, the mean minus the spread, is 13.4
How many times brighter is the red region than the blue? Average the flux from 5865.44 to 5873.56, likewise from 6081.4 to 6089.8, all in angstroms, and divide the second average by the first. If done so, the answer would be 0.99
